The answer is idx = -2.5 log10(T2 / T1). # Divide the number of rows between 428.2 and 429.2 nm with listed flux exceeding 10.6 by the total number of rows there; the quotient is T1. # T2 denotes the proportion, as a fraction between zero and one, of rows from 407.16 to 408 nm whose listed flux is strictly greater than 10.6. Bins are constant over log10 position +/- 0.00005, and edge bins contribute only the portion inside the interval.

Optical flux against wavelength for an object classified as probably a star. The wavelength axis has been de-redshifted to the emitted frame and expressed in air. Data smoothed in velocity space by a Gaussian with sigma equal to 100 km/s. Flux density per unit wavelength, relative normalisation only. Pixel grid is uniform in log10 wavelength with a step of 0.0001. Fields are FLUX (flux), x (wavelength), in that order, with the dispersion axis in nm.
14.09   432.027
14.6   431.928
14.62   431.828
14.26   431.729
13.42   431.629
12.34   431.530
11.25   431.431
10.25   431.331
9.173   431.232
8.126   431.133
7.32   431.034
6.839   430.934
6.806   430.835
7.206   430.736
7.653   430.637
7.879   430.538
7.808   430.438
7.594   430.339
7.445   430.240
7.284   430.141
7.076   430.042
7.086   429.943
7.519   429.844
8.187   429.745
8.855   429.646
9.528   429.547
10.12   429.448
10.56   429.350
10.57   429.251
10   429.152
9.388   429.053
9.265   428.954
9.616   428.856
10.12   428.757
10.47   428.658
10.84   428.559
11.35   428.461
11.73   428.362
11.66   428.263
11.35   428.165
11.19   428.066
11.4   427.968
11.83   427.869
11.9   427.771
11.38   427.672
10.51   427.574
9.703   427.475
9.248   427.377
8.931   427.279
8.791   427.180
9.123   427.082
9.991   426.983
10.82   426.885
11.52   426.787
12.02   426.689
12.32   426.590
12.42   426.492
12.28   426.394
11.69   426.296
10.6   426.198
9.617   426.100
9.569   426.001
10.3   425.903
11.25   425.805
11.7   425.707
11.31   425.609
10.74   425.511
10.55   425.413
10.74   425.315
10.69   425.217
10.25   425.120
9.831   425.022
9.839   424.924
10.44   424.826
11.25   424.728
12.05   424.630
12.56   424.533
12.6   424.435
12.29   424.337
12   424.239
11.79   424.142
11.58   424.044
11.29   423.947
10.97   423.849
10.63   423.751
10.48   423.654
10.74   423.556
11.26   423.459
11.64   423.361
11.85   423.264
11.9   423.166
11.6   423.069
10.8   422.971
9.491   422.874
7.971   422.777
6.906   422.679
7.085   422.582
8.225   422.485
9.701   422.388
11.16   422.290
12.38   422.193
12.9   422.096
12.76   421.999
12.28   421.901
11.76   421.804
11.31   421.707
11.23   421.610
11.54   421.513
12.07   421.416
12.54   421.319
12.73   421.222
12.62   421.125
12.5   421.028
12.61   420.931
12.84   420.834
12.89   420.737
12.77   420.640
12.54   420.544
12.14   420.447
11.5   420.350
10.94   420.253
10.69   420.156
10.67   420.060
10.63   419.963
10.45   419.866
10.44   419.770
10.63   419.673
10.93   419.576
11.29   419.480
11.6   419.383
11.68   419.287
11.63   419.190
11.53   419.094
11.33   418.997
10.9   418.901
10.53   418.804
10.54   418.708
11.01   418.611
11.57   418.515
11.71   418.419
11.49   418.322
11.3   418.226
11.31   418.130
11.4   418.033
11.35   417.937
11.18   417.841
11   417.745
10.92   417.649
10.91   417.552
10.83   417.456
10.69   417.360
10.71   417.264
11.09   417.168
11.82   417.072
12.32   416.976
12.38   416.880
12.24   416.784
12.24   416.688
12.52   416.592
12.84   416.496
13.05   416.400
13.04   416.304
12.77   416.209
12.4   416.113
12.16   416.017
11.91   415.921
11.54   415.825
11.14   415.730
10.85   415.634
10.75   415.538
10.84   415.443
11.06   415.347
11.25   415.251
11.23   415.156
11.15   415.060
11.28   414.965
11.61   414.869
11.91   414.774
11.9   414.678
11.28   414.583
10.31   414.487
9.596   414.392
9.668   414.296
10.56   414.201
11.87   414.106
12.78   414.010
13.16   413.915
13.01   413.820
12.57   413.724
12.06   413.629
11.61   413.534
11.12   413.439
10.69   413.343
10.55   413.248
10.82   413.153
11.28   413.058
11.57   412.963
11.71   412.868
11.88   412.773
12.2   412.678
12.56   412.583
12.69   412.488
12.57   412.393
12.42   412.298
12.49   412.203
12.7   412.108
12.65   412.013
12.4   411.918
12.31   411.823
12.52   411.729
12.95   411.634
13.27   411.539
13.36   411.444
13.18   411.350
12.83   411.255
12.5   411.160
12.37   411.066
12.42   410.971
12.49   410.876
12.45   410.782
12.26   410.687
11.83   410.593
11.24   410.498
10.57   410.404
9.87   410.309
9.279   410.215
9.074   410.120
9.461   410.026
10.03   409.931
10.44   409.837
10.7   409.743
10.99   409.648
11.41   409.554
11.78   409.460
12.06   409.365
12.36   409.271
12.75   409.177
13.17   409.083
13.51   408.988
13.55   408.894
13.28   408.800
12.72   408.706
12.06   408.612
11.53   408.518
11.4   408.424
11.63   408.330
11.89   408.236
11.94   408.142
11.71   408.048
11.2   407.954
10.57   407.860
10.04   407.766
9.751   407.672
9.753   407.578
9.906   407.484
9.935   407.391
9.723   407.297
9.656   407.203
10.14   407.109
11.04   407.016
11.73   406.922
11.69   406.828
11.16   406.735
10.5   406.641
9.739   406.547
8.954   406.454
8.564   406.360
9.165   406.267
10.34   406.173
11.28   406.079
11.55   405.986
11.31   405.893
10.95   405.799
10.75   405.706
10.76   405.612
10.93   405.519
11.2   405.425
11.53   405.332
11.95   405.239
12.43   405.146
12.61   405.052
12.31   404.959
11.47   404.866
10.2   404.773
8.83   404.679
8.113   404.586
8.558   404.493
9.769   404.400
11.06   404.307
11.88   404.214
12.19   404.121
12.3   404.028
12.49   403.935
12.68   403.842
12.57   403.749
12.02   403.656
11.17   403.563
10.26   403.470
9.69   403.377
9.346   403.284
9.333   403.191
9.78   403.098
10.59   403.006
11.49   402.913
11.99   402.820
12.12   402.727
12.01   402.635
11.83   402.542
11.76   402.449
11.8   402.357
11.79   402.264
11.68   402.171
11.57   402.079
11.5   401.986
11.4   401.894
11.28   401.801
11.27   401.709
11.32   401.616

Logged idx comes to 1.4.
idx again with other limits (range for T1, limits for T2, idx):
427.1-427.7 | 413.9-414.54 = -1.0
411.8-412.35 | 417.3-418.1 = 0.0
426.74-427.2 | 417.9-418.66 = -1.0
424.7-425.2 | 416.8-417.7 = -1.7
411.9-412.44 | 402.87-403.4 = 1.9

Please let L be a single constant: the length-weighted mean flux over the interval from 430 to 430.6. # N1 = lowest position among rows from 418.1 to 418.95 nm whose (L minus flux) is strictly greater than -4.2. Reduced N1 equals 418.130 nm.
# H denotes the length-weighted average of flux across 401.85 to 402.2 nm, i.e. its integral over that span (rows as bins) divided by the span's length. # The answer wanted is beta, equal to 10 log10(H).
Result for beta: 10.63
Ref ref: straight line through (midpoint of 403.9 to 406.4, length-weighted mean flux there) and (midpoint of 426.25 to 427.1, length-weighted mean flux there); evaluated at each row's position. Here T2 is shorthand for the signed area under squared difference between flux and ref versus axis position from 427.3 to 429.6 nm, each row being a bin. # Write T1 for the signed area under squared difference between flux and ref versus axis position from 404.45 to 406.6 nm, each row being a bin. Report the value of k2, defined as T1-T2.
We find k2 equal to 0.2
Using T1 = 3.9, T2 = 3.7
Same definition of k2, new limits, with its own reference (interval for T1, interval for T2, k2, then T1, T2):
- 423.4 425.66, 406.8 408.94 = -1.3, 1.5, 2.8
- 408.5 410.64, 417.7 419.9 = 4.0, 4.4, 0.4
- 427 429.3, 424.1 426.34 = 2.5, 4.7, 2.2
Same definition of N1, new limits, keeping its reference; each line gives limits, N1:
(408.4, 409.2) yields 408.424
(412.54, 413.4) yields 412.868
